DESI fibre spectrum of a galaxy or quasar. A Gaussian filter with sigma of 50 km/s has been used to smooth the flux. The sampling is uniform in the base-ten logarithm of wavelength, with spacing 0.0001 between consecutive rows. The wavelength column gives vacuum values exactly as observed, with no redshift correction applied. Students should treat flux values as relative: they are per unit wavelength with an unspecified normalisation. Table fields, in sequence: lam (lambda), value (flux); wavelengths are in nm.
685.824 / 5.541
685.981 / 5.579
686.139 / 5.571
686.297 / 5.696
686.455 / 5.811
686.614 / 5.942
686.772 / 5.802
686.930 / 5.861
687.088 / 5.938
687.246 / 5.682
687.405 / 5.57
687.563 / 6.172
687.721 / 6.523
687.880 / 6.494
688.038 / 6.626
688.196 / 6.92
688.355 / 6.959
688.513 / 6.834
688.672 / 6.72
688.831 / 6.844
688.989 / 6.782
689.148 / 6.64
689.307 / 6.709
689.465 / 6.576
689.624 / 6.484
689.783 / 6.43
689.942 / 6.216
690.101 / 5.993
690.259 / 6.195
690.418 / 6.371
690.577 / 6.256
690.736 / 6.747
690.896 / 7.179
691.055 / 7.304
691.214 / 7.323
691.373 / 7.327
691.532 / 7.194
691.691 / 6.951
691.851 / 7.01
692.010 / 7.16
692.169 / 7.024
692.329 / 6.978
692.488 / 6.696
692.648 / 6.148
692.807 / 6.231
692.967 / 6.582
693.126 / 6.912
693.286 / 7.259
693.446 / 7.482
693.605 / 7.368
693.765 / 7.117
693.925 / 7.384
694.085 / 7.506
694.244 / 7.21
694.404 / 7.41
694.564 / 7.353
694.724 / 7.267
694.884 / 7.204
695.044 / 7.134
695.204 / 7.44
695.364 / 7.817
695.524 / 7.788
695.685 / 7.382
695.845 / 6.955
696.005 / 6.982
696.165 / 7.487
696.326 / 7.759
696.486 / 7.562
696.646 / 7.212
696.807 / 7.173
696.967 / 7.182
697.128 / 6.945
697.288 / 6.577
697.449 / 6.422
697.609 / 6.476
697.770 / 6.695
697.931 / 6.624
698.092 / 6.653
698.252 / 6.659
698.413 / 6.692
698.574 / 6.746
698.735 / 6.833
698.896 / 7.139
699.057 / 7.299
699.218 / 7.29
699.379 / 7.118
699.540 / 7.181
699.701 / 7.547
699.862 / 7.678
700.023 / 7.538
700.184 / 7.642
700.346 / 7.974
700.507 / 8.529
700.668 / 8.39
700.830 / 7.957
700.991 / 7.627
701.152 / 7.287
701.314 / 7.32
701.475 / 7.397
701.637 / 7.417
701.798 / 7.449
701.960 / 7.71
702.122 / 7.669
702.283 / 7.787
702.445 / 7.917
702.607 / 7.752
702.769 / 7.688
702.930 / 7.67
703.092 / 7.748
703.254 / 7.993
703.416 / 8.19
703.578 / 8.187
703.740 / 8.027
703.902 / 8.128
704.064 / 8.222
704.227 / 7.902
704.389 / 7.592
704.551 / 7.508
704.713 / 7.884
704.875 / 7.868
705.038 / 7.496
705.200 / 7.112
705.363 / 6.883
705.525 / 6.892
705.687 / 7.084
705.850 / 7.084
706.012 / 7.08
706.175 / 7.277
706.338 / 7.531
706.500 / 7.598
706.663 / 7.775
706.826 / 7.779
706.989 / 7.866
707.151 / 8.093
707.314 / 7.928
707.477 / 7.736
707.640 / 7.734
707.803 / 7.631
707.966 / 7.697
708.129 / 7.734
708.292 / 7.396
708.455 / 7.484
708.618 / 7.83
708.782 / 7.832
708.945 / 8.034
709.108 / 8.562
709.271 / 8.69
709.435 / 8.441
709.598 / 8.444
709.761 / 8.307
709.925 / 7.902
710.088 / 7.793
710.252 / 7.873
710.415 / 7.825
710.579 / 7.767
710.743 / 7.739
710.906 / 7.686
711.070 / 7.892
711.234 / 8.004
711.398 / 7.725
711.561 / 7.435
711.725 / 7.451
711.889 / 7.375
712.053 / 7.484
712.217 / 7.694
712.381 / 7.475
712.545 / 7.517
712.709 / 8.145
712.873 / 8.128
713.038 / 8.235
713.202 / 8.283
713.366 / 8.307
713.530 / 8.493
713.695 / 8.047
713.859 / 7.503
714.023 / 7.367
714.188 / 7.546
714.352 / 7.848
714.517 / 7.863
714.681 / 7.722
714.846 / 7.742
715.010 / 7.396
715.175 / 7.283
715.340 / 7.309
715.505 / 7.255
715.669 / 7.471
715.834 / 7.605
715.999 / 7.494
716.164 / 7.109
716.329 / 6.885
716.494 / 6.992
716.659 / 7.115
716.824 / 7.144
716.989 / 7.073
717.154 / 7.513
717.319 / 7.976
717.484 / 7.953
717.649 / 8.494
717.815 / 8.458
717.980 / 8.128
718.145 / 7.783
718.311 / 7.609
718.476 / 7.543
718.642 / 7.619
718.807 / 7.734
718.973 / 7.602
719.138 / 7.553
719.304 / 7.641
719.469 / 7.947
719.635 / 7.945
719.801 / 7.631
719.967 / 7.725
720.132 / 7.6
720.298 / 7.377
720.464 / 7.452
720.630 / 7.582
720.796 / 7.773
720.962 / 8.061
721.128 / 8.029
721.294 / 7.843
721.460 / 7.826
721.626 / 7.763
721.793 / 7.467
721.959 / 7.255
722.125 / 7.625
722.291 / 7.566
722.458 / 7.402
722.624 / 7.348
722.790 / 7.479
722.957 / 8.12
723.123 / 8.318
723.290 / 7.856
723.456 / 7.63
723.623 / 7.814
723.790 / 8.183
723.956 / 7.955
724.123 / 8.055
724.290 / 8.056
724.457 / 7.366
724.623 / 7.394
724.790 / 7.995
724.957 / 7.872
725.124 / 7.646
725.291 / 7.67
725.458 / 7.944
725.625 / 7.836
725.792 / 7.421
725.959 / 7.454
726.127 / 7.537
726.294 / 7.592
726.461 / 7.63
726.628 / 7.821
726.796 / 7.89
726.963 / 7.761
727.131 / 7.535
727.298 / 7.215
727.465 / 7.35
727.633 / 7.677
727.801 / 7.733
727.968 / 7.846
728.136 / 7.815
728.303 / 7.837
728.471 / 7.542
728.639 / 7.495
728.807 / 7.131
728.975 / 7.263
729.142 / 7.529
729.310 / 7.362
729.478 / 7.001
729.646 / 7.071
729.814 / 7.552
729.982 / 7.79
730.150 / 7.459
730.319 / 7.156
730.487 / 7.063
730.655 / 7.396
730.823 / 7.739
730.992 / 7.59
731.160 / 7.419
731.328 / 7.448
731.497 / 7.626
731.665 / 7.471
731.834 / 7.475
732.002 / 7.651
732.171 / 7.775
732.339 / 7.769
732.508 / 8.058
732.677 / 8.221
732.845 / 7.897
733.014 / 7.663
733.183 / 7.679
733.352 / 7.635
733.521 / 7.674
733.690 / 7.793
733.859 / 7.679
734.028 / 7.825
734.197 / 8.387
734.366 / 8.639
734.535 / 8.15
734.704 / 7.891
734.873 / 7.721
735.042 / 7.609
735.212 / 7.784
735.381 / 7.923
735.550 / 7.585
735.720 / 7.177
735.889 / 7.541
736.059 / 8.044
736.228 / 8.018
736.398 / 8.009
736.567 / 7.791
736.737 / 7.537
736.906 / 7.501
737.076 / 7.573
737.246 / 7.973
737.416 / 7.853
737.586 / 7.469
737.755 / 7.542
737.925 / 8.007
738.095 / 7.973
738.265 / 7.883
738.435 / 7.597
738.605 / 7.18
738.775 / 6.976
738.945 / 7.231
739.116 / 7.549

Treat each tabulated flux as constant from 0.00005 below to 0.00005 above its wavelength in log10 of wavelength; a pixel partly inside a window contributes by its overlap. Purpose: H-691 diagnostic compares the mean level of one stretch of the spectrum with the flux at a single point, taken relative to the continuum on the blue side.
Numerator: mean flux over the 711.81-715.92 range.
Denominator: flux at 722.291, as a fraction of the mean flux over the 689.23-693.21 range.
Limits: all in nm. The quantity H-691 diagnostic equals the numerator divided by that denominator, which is 6.9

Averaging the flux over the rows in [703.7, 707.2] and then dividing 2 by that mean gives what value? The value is 0.264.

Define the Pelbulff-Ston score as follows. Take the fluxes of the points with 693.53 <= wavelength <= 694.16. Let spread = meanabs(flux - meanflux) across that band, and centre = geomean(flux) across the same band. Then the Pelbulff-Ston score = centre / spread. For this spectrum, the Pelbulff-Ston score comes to 65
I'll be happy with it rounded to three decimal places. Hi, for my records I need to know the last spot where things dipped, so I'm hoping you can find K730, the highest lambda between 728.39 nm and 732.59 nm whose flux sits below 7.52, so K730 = 731.834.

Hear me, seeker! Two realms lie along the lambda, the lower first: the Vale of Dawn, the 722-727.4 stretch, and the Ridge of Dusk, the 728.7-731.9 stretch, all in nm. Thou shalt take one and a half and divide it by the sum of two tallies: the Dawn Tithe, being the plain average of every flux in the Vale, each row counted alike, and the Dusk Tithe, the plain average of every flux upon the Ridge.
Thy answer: 0.099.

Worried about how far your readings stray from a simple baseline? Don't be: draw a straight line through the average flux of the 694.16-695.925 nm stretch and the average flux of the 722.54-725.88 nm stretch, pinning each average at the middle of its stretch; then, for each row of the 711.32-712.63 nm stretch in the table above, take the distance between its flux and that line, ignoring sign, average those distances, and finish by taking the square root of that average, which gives 0.38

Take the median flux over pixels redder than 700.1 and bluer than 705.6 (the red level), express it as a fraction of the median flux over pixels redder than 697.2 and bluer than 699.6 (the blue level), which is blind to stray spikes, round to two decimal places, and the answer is 1.15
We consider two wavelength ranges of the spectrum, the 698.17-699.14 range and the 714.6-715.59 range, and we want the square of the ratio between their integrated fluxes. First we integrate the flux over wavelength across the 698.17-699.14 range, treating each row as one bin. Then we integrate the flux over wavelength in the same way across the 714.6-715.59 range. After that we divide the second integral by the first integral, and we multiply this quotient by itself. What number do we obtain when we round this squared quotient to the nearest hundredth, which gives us 1.22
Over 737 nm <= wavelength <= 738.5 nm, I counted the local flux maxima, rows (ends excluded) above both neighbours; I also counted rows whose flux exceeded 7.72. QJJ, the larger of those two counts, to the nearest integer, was 5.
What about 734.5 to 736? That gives 5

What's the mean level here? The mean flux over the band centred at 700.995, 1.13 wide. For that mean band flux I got 7.8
